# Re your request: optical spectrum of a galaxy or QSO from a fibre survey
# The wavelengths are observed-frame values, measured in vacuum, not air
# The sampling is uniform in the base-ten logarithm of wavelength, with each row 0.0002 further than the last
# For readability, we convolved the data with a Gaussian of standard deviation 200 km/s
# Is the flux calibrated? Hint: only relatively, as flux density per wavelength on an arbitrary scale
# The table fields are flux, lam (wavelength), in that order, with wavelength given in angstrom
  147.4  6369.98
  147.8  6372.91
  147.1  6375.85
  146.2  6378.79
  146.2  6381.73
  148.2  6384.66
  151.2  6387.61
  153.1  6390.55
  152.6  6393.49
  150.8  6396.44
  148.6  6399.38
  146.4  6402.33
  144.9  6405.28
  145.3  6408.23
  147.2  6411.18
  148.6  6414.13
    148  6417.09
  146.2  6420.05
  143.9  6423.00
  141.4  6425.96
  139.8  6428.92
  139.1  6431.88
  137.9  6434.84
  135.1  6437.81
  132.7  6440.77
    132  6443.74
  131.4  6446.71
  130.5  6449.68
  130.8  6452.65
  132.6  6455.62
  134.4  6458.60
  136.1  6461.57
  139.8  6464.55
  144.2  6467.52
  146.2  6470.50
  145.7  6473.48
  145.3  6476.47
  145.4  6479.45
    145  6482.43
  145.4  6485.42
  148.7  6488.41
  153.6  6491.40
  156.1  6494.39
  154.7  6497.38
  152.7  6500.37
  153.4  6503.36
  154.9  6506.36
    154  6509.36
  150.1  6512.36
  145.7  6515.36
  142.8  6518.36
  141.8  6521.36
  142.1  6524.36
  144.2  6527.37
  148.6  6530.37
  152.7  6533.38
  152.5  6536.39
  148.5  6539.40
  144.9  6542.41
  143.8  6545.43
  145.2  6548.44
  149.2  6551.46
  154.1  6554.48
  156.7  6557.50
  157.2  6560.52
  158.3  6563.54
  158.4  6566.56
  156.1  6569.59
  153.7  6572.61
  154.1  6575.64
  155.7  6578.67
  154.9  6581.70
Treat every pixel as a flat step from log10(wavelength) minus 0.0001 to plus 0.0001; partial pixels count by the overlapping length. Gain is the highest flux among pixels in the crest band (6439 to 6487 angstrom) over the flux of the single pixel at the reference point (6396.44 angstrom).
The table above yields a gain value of 0.97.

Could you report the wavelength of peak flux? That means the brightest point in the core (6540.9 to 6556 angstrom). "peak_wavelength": 6554.48 angstrom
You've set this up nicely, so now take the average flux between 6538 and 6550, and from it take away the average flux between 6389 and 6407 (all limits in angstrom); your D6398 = -4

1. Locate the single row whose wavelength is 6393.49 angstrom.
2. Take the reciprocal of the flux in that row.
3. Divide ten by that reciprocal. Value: 1526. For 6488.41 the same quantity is 1487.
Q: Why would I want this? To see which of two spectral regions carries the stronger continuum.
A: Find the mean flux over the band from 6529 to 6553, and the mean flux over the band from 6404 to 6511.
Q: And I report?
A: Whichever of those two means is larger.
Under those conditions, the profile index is 148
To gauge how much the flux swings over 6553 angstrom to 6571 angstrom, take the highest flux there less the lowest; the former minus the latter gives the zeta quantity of 4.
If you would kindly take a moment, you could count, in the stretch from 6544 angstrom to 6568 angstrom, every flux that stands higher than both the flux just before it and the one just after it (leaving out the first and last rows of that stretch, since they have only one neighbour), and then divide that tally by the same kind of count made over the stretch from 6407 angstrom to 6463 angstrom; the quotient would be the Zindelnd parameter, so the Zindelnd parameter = 0.0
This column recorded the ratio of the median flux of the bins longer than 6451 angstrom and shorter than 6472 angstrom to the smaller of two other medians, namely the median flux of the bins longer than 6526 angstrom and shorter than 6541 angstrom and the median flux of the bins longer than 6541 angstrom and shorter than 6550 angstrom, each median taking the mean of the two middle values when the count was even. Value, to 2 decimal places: 0.94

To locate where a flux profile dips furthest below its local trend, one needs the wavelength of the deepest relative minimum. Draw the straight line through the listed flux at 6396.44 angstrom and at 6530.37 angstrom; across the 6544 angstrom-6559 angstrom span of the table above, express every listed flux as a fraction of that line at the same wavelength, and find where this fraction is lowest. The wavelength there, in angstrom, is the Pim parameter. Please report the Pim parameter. 6545.43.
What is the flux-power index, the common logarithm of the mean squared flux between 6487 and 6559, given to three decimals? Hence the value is 4.350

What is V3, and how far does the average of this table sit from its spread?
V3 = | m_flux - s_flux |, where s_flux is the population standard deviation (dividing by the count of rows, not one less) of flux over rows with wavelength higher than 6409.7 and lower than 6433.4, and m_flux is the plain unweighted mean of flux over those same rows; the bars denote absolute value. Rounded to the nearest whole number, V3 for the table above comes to 141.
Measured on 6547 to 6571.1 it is 150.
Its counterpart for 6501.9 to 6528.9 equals 143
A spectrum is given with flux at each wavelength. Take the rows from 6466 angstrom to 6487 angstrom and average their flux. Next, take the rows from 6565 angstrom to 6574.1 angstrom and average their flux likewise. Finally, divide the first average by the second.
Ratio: 0.931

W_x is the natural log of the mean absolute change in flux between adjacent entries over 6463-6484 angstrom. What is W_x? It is 0.3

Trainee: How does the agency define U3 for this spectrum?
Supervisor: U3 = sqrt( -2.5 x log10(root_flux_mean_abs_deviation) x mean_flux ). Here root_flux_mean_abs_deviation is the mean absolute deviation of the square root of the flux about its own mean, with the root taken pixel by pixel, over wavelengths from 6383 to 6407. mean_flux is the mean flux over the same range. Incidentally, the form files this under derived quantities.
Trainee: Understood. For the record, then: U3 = 19.3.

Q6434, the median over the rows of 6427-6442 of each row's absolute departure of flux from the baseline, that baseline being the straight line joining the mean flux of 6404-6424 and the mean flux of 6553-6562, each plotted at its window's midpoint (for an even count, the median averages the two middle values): 10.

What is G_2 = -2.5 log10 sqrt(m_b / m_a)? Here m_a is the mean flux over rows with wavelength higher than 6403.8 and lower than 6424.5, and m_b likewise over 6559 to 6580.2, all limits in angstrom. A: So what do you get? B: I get -0.04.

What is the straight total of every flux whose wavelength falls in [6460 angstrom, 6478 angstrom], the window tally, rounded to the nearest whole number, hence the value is 857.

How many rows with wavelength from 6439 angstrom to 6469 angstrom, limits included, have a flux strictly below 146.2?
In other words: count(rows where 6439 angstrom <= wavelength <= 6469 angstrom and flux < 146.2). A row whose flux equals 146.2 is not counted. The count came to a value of 10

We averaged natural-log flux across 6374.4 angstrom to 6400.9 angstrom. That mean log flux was 5.006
